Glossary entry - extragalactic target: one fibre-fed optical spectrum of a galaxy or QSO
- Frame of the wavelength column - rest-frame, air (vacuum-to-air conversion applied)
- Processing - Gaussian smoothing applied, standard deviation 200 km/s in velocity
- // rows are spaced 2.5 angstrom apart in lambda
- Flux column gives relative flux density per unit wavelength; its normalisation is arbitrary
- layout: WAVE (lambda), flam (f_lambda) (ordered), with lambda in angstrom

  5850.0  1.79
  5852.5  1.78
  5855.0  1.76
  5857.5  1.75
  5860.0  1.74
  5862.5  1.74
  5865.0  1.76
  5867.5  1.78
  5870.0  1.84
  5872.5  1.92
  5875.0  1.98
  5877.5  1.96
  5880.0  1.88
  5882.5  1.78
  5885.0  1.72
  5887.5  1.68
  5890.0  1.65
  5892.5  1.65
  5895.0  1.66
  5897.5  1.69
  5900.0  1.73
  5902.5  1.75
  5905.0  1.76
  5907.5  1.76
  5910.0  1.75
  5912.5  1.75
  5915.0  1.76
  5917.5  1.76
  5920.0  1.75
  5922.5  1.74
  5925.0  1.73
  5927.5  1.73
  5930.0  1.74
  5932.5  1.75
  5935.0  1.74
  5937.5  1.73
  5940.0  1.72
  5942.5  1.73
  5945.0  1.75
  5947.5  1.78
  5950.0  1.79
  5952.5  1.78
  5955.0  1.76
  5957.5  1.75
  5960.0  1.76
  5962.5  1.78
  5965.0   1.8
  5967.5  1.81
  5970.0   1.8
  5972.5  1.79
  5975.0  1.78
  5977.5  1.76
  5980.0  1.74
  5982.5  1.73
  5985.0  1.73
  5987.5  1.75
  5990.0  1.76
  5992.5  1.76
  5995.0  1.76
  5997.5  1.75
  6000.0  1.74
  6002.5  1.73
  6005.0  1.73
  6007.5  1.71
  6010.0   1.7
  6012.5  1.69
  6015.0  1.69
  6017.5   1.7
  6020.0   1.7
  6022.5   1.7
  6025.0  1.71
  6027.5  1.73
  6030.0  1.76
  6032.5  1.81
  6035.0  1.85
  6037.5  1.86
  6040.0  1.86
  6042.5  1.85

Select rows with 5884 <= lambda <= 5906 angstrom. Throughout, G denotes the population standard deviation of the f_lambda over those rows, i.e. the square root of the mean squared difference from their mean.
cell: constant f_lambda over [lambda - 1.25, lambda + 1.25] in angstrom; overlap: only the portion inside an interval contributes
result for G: 0.040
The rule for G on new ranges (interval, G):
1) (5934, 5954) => 0.025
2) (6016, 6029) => 0.012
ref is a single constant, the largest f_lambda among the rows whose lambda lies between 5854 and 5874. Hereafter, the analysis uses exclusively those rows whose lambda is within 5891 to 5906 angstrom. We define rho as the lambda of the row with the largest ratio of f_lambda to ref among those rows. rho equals 5905.0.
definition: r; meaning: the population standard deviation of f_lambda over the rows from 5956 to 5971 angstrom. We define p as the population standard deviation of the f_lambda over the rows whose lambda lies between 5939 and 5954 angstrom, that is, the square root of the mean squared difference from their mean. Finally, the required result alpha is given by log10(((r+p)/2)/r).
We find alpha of 0.04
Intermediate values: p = 0.027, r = 0.022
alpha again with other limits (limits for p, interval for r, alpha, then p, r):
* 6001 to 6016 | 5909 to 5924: 0.24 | 0.017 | 0.007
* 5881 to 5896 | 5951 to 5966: 0.28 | 0.047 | 0.017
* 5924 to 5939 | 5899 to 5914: -0.06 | 0.007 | 0.010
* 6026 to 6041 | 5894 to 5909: 0.07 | 0.051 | 0.038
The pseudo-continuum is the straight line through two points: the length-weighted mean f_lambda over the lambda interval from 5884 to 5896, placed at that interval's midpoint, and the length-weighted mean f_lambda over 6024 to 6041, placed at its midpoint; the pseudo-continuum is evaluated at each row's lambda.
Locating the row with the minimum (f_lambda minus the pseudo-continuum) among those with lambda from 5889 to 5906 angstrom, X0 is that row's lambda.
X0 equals 5892.5 angstrom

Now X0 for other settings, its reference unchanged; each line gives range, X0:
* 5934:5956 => 5940.0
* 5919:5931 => 5927.5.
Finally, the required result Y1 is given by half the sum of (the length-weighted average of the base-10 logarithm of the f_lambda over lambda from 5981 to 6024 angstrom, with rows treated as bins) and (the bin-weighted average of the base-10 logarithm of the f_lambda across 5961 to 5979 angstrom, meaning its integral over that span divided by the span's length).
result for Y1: 0.245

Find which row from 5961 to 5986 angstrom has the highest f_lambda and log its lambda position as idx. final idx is 5967.5 angstrom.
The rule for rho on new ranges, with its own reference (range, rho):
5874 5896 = 5875.0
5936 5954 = 5950.0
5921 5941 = 5932.5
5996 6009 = 5997.5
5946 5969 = 5967.5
